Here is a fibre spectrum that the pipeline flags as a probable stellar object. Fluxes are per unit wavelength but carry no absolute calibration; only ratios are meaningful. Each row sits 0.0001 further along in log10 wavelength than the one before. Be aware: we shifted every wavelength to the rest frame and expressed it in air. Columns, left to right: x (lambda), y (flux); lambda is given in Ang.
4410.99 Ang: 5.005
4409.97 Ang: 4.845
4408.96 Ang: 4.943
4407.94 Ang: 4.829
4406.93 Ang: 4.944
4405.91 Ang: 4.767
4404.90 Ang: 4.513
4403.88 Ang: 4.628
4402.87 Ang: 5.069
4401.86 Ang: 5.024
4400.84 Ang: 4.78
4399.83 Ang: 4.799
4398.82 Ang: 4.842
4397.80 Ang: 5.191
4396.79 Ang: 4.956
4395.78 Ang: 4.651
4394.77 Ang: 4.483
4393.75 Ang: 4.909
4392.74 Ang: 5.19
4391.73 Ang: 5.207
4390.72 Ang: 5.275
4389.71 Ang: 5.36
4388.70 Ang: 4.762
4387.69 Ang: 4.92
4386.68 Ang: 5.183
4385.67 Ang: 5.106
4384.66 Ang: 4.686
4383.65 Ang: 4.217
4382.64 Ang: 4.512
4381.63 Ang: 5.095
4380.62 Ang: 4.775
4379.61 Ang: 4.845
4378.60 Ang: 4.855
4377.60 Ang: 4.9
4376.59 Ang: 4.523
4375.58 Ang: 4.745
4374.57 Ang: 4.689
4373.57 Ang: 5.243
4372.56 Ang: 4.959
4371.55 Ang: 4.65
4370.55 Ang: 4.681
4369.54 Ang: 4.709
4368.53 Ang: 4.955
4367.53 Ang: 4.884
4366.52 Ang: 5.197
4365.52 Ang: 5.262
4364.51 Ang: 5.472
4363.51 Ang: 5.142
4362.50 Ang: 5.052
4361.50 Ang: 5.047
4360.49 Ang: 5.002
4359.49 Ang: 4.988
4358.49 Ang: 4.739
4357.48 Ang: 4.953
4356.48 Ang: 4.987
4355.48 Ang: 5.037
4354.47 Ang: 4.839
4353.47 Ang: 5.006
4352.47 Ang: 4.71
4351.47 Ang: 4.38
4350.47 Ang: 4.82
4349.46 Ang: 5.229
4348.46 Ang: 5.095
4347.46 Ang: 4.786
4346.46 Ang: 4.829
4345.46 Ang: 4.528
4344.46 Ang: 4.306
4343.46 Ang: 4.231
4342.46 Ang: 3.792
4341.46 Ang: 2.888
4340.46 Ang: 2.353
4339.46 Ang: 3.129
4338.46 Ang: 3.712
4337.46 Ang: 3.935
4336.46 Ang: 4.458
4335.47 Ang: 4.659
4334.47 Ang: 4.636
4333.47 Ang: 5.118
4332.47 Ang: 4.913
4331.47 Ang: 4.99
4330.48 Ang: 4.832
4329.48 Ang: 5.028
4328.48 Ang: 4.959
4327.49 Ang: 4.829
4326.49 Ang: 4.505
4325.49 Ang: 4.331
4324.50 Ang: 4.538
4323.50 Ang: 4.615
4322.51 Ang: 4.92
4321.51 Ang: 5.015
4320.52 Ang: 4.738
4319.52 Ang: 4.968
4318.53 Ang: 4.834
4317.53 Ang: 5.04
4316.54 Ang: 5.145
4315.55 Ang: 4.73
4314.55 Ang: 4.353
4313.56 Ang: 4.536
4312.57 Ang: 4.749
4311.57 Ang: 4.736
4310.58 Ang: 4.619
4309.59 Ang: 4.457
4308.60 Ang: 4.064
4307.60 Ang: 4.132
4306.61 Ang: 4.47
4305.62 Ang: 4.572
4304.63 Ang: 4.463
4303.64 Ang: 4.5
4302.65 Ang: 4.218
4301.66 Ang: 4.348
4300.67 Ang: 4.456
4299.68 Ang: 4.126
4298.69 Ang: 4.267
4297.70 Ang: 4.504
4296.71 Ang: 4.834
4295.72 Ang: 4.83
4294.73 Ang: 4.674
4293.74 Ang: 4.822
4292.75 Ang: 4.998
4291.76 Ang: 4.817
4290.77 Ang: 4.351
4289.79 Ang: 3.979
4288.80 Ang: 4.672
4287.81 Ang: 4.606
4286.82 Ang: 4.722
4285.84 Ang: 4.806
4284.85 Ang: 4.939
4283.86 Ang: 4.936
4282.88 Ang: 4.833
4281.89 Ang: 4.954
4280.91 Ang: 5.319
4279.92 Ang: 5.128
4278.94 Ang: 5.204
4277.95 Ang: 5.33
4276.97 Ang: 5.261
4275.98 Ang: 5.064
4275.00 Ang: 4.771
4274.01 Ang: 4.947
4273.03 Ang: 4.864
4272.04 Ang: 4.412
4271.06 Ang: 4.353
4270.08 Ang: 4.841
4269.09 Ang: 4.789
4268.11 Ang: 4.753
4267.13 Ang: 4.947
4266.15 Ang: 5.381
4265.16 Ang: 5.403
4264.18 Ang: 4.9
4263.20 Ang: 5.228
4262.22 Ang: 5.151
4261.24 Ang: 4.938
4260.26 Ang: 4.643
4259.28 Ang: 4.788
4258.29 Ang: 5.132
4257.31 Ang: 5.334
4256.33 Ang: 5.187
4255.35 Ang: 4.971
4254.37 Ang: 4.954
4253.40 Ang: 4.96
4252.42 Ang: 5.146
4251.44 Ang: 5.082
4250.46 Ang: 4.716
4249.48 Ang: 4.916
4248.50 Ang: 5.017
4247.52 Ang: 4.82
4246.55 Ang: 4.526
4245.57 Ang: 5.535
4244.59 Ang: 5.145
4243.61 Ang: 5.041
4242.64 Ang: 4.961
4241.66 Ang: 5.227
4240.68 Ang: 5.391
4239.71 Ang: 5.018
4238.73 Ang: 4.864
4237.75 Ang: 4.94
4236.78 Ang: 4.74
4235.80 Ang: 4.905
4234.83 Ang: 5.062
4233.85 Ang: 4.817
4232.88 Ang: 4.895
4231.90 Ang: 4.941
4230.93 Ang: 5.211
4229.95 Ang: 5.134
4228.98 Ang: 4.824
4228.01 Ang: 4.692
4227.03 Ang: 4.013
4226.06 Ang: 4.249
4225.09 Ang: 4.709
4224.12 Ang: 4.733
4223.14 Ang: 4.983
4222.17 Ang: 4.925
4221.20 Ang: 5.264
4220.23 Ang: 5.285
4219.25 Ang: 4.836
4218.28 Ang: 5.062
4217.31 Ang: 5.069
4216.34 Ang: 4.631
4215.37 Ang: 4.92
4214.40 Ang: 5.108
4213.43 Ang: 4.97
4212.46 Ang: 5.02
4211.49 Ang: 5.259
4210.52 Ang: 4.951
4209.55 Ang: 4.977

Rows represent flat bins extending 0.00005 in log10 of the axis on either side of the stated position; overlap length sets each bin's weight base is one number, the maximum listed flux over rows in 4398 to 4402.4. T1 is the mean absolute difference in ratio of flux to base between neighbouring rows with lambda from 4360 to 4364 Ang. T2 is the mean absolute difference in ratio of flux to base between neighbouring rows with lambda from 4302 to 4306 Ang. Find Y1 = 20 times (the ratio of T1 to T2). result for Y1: 7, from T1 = 0.009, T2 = 0.028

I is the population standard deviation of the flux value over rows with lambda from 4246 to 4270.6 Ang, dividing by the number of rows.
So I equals 0.222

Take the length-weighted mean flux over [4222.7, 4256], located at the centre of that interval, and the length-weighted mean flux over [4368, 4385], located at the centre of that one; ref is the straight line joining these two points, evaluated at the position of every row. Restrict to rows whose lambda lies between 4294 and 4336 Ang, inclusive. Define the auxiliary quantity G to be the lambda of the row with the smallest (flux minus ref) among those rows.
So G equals 4308.60 Ang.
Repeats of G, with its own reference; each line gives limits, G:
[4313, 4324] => 4314.55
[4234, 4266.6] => 4246.55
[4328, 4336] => 4334.47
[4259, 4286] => 4271.06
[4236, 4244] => 4236.78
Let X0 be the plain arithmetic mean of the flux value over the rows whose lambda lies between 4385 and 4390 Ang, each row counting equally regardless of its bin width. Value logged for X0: 5.1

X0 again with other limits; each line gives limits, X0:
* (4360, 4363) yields 5.0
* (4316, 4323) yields 5.0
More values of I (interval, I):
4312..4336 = 0.226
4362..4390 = 0.279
